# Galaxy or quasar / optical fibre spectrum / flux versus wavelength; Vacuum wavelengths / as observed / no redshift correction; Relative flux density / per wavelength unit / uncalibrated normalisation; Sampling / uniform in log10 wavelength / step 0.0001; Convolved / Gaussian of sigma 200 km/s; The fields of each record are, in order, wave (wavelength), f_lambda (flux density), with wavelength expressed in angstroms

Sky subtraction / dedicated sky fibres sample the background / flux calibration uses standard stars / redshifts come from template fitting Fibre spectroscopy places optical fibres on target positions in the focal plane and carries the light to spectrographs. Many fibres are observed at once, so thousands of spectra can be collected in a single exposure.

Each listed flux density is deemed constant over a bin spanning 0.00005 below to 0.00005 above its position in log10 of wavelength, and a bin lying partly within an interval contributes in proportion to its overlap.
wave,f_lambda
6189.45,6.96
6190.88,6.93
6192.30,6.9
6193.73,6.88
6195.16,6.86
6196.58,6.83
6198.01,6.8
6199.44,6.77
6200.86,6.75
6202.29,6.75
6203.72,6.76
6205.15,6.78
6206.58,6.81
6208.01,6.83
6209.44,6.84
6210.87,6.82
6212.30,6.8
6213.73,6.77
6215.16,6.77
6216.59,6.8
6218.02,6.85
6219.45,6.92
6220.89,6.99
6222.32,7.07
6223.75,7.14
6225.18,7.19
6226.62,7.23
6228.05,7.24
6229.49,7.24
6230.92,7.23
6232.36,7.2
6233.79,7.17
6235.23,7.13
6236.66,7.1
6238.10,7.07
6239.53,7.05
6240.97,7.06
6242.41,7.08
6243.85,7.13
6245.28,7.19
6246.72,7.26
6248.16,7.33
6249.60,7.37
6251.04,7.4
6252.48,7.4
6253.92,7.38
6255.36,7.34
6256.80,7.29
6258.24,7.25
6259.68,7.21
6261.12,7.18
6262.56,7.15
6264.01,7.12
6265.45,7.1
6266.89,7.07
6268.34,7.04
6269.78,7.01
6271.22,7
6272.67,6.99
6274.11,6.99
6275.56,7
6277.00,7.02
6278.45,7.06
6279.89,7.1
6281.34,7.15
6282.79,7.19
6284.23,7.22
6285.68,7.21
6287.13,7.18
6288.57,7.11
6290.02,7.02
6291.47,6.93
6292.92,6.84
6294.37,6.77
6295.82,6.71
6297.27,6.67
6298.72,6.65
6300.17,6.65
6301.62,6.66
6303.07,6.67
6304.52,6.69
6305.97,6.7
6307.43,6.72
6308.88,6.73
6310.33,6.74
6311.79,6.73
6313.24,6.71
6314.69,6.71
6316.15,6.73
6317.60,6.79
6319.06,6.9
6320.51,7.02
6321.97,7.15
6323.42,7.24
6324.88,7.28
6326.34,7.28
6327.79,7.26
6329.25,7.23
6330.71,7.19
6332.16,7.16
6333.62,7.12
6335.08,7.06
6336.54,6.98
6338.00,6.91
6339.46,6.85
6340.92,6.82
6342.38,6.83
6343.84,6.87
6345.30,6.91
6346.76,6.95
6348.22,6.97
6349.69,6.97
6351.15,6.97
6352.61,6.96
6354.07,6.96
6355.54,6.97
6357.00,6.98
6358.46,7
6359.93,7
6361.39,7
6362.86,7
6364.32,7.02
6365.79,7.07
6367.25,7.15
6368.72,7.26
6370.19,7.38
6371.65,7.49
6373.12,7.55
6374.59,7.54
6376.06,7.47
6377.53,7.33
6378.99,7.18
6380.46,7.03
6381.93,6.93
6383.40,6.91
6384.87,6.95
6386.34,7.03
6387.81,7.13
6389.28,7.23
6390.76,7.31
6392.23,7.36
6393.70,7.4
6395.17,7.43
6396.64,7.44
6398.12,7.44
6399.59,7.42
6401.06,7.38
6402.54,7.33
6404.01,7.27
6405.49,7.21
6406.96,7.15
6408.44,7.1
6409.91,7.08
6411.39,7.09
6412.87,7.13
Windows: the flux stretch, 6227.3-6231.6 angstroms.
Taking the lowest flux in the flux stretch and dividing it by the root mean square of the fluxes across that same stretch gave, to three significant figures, 0.999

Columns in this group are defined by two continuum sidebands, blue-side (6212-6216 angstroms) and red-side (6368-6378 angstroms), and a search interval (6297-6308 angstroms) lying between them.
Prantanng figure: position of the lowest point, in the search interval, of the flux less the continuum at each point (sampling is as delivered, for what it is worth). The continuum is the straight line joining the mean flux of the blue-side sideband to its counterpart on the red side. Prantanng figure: 6300.17 angstroms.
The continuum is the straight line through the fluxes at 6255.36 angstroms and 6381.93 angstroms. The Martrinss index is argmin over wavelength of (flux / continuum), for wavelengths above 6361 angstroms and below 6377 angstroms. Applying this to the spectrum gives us 6361.39 angstroms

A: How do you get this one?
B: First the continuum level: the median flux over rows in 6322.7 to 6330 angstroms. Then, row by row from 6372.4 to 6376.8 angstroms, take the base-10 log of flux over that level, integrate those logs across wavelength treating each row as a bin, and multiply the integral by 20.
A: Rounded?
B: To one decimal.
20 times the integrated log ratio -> 1.3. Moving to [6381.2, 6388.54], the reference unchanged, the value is -2.4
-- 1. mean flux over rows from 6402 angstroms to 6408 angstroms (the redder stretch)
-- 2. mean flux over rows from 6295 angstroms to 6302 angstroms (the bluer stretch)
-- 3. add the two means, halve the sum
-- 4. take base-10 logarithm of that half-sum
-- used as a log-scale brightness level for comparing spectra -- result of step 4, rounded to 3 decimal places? 0.842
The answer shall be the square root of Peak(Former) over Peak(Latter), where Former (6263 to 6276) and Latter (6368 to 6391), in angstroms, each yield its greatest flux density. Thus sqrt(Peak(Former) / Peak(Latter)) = 0.97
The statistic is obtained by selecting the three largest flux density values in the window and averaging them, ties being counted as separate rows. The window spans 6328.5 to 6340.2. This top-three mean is 7.2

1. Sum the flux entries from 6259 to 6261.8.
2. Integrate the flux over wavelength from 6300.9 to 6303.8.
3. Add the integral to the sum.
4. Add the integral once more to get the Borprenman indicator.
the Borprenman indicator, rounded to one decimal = 53.1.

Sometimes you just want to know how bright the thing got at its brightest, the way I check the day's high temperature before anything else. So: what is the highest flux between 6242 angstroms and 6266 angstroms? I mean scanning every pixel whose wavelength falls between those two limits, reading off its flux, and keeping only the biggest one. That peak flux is 7.4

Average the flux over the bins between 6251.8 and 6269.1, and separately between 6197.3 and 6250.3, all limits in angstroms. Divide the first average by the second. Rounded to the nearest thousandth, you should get 1.029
